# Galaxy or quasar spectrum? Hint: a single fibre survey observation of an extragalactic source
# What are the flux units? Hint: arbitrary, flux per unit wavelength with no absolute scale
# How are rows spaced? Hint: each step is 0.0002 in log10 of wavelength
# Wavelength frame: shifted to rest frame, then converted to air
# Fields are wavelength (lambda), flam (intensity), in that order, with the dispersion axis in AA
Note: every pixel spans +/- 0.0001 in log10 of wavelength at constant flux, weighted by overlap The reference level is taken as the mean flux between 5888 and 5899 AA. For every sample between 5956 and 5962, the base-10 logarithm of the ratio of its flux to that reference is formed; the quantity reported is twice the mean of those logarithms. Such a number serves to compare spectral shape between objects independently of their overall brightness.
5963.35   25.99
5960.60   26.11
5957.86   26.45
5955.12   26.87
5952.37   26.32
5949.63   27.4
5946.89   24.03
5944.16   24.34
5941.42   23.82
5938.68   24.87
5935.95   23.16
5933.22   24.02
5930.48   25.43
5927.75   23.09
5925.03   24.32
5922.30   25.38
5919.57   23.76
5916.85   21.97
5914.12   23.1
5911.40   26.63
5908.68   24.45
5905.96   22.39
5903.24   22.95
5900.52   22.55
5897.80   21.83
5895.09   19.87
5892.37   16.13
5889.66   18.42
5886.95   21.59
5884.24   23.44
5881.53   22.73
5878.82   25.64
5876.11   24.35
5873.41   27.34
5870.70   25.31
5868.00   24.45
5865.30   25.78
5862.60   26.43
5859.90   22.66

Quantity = 0.279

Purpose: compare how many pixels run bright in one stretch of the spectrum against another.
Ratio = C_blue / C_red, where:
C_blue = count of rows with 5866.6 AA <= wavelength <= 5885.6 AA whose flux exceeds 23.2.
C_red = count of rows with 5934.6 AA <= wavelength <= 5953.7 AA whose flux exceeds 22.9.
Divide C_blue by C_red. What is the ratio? 0.9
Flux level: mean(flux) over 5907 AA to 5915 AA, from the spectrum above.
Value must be 24.7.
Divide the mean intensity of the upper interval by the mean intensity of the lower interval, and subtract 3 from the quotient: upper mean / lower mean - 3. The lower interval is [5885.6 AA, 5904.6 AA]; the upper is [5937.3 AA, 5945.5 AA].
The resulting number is -1.81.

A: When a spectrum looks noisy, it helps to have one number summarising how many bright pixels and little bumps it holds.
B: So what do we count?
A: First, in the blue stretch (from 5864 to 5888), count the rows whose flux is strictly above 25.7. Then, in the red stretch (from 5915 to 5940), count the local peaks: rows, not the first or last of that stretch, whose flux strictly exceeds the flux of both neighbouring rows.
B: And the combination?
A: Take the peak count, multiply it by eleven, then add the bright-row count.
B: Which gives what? 24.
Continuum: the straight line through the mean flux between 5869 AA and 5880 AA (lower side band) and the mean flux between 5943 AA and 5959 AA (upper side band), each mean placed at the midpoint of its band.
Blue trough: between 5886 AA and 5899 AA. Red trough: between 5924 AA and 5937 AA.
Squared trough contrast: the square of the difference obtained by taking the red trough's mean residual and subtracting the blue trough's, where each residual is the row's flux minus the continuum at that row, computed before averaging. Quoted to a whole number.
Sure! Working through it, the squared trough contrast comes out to 19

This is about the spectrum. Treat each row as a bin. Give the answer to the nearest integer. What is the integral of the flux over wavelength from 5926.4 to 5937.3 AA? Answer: 261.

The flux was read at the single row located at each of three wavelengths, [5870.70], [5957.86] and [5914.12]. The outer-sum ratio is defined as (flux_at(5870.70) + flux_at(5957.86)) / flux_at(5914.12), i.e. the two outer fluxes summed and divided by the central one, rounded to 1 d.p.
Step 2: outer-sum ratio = 2.2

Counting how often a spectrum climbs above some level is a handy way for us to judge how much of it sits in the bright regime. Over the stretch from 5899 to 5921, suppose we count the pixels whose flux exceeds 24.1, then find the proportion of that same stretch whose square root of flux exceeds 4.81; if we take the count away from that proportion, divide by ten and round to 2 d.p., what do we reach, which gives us -0.16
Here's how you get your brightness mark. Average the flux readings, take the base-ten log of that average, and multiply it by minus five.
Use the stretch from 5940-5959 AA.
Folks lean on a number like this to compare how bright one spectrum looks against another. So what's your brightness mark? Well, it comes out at -7.04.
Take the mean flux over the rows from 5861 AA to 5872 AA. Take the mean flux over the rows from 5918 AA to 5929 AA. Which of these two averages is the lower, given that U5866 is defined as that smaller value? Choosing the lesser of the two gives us 24.1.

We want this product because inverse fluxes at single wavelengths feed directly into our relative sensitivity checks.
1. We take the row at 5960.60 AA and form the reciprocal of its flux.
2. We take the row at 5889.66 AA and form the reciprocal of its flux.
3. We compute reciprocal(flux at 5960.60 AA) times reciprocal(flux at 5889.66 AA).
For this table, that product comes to 0.0021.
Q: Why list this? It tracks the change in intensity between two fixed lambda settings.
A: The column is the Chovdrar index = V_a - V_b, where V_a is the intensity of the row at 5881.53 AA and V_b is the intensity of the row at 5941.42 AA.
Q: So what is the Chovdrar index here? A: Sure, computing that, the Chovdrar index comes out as -1.1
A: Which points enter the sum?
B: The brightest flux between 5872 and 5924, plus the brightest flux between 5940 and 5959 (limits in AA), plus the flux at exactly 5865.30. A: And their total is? 80.5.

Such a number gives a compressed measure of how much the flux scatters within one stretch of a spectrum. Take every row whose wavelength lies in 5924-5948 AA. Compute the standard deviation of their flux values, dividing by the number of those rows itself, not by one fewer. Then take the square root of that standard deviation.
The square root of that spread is 0.84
